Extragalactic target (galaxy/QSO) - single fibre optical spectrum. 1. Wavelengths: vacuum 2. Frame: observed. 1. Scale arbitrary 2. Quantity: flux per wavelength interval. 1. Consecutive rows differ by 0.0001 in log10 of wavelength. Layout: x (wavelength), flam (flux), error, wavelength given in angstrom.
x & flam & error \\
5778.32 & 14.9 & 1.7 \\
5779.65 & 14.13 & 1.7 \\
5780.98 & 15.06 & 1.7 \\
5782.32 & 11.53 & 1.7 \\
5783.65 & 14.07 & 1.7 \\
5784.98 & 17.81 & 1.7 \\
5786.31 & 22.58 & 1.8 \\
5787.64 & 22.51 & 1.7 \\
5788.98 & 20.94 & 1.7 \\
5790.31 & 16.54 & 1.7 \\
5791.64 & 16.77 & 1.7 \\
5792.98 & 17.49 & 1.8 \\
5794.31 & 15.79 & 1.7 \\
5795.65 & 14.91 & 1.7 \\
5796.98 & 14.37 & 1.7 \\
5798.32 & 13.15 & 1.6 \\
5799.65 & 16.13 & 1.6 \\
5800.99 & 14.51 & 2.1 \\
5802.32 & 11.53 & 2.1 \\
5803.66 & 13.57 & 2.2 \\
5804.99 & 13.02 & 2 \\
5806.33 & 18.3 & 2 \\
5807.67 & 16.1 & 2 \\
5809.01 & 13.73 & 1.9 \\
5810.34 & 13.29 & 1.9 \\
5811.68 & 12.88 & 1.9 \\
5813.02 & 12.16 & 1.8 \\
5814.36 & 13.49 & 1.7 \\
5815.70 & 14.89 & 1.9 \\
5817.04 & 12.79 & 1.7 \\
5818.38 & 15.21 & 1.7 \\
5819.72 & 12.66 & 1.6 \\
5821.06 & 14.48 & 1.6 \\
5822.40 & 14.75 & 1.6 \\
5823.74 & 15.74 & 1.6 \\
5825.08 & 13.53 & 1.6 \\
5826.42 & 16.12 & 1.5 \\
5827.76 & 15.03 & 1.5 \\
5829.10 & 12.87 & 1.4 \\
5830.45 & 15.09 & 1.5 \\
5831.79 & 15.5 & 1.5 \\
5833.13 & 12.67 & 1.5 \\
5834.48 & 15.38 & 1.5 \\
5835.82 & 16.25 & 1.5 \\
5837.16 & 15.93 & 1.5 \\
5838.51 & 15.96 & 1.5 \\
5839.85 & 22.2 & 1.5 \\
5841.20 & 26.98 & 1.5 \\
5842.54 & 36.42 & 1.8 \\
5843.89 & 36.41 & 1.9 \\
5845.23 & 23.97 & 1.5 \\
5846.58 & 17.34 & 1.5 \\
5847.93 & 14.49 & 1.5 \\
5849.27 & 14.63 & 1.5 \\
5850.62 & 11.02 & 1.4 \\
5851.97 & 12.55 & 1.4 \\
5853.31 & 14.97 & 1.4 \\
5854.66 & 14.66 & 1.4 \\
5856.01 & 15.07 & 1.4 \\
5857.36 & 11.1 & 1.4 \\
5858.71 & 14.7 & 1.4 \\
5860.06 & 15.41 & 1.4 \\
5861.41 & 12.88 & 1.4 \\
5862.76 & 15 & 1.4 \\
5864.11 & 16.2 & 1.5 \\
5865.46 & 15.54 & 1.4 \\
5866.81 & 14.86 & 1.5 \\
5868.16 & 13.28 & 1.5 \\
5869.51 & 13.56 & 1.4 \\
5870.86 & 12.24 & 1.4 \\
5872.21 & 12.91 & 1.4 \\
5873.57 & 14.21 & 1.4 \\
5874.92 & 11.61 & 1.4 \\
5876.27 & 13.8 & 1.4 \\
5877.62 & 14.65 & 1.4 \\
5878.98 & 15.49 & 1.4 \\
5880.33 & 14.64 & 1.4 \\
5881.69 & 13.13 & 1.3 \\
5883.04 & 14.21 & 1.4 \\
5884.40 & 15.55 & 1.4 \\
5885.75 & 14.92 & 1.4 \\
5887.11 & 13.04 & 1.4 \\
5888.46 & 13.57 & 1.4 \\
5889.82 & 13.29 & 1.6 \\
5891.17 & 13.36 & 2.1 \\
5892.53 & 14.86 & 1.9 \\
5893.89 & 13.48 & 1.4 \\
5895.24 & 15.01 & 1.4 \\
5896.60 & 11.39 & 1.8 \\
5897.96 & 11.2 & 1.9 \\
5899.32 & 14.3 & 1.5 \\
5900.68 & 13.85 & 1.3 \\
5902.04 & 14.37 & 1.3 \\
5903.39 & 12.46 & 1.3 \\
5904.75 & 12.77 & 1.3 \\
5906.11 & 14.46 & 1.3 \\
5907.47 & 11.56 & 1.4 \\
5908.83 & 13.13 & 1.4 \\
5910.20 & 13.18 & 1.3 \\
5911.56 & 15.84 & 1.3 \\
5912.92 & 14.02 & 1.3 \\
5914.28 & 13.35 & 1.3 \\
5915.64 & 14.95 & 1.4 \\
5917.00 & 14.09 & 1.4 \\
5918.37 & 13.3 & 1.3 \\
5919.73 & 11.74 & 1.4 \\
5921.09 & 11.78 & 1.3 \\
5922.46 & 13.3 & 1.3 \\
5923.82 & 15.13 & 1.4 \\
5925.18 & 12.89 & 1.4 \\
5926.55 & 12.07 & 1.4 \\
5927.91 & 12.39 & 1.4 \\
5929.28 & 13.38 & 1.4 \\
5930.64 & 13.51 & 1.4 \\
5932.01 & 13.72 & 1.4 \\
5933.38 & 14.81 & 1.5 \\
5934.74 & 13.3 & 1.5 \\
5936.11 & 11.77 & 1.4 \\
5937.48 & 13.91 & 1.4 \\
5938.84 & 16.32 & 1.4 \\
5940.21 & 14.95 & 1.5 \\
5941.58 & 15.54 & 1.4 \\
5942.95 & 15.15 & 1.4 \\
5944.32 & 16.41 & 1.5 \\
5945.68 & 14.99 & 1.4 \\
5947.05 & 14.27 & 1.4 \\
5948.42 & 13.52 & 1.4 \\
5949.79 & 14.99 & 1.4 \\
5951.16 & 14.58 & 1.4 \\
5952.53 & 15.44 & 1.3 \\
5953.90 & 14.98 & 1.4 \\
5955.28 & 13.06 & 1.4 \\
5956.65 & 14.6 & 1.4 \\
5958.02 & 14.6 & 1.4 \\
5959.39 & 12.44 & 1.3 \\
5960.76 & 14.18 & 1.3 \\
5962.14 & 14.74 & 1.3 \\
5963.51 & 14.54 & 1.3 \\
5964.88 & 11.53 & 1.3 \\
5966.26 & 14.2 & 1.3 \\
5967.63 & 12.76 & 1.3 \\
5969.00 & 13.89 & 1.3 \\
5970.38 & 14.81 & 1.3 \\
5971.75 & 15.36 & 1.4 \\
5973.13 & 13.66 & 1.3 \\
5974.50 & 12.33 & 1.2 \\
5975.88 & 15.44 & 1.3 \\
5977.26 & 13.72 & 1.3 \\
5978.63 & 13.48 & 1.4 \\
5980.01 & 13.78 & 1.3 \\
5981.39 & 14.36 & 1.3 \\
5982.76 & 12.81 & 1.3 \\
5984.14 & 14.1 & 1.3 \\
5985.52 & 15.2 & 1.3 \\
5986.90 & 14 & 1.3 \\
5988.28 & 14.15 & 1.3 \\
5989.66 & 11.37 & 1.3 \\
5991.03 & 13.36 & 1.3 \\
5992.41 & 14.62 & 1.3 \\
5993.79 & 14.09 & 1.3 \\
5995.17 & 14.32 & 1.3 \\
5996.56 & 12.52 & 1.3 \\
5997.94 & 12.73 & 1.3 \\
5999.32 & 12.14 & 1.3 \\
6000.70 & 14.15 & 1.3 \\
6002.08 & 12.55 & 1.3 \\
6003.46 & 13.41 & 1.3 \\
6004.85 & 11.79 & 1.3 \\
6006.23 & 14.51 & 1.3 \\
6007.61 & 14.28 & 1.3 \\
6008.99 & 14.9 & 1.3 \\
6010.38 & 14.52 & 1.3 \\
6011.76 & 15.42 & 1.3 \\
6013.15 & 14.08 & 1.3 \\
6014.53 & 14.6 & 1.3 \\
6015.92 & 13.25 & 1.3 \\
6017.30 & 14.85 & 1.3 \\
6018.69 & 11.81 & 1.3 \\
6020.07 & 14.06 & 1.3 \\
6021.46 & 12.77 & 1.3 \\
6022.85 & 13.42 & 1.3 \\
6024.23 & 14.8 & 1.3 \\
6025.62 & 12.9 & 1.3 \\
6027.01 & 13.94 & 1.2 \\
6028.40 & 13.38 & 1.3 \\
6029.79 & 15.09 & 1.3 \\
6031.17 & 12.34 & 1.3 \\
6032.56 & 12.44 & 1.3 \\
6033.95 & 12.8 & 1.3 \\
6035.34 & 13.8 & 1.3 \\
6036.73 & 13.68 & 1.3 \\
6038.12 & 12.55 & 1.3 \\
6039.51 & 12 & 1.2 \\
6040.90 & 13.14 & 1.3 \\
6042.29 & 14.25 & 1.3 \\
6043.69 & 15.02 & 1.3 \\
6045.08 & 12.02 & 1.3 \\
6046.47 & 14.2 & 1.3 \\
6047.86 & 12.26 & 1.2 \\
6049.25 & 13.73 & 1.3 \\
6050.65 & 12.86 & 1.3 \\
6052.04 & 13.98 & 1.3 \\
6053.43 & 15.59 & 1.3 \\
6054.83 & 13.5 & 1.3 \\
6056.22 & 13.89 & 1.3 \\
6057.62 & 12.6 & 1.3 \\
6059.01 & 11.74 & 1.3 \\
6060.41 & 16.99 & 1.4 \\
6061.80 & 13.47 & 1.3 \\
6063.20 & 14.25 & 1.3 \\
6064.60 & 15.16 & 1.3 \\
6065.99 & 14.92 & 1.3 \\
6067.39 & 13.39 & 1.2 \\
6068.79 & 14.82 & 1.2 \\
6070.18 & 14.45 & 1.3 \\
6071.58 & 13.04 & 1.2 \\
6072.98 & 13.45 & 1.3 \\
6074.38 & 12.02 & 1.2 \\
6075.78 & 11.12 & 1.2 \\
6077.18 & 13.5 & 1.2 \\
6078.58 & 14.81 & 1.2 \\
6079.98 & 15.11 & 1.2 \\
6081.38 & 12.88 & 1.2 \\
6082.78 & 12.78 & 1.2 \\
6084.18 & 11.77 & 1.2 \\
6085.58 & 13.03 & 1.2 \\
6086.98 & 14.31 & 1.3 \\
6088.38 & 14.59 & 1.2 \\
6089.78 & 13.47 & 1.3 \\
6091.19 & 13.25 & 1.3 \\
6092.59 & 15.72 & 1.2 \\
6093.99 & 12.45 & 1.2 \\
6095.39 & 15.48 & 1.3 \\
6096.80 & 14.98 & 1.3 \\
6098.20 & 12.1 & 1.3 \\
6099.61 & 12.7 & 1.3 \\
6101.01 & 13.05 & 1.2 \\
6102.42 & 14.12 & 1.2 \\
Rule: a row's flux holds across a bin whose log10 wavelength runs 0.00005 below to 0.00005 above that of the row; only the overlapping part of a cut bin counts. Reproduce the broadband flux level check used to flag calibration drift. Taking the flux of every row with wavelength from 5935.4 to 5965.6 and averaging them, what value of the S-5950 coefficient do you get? 14.4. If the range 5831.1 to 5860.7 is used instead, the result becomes 17.9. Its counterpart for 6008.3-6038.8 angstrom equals 13.7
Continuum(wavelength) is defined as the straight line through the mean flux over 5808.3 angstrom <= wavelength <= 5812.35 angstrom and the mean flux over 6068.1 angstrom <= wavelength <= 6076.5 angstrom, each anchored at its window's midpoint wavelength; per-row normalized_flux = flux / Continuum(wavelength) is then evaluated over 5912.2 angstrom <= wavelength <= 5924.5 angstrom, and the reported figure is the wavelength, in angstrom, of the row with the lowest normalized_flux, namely 5919.73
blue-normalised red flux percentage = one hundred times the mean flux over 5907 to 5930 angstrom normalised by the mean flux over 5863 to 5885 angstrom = 94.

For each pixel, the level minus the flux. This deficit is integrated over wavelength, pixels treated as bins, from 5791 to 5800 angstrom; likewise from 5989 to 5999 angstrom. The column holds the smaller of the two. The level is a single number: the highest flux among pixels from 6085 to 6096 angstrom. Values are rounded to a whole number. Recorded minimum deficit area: 2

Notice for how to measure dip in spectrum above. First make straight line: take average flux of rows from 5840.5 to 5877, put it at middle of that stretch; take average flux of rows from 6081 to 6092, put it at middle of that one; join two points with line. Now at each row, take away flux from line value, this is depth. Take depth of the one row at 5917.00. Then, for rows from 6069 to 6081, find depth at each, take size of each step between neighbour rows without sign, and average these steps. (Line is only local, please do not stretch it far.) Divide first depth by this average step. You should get 1.4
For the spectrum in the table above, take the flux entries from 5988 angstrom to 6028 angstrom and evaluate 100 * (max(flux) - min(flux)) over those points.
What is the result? 405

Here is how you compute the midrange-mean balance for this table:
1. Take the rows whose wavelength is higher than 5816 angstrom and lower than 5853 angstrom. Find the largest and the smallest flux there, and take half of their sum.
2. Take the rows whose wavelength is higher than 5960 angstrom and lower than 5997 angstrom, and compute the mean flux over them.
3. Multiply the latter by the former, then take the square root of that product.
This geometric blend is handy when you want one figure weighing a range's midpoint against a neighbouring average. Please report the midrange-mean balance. 18.1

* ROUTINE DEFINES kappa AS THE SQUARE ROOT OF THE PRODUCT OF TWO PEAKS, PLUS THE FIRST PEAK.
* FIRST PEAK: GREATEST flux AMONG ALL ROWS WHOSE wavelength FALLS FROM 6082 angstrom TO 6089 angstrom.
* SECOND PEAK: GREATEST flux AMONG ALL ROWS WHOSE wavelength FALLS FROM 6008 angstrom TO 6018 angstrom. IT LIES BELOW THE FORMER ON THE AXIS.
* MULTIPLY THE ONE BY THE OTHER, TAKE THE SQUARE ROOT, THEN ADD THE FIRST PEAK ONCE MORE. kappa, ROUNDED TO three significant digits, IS 29.6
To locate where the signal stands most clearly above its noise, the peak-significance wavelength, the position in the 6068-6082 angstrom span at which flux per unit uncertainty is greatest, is 6079.98 angstrom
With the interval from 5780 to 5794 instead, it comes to 5787.64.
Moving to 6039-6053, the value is 6043.69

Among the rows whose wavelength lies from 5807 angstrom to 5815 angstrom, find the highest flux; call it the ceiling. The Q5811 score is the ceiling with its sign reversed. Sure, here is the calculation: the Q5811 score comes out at -16.1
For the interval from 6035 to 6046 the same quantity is -15.0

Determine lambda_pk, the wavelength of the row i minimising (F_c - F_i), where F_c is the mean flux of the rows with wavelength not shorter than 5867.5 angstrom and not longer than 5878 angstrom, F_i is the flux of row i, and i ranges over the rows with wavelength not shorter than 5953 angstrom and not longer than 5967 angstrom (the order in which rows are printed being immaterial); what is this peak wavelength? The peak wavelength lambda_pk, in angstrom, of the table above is 5953.90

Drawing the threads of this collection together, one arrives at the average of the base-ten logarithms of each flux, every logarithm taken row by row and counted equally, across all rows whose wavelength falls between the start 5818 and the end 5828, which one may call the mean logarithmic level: 1.17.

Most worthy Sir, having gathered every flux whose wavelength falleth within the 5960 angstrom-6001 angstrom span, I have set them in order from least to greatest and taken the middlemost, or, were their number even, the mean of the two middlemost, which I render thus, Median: 14.0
